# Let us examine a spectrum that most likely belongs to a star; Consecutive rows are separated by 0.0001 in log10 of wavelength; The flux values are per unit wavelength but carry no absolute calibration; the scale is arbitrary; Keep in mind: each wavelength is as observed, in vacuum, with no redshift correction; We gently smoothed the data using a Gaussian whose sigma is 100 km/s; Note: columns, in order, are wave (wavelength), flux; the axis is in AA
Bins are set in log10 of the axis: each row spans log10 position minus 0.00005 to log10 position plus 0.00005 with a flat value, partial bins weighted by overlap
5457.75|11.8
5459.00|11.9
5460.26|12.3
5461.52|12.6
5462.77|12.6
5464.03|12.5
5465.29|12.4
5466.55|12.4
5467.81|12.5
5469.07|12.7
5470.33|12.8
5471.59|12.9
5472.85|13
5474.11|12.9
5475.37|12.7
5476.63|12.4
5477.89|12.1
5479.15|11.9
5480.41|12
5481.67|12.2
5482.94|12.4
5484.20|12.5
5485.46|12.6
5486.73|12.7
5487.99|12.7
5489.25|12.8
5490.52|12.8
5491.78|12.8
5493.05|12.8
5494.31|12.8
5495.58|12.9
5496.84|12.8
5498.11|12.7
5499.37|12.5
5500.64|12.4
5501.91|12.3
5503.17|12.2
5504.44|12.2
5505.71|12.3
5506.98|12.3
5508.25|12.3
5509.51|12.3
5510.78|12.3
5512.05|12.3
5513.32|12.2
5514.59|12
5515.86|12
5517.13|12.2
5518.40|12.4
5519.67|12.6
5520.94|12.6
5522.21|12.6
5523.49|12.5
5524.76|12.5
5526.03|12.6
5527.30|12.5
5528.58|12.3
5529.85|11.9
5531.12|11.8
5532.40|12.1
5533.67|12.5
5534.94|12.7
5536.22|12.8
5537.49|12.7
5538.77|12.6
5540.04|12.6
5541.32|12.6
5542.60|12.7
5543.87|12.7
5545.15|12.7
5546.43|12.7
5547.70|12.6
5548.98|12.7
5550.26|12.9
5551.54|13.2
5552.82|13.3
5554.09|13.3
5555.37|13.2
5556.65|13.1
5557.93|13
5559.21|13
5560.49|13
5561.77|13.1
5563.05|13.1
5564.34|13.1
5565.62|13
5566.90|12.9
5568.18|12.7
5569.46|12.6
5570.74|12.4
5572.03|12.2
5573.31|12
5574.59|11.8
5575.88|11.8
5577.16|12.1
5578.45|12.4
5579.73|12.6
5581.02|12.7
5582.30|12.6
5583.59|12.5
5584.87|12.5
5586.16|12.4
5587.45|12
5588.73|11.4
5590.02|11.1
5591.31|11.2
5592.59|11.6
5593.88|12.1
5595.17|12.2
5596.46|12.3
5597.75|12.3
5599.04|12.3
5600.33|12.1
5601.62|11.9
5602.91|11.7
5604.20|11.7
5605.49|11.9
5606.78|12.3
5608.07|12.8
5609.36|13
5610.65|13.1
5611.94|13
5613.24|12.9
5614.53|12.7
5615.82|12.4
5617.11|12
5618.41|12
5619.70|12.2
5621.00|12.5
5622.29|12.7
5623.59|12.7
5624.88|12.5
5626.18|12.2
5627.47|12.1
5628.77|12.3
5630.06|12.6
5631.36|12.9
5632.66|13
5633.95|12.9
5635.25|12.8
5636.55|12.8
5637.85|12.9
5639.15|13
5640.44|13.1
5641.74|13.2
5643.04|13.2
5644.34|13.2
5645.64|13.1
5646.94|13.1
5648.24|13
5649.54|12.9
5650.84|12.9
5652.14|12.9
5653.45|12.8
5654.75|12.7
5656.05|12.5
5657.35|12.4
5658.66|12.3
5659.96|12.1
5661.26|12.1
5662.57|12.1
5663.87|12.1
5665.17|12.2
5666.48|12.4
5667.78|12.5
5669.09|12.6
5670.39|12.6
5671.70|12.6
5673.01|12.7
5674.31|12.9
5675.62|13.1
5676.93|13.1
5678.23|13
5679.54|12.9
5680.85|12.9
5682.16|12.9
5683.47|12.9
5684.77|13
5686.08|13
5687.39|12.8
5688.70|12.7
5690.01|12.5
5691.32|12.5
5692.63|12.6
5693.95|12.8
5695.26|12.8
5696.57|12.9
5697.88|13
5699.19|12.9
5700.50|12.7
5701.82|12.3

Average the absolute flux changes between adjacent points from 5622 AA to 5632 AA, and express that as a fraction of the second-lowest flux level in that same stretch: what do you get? 0.0164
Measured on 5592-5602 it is 0.0132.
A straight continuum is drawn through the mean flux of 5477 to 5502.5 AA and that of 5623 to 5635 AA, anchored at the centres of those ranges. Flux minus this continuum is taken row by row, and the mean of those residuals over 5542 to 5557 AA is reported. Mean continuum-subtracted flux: 0.4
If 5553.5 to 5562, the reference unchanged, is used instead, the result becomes 0.5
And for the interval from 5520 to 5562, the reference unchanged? 0.1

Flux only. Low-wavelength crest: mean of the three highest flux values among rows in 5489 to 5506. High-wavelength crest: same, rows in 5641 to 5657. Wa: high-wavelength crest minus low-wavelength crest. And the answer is 0.37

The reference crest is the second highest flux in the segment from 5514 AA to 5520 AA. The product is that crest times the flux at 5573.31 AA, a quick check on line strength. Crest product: 149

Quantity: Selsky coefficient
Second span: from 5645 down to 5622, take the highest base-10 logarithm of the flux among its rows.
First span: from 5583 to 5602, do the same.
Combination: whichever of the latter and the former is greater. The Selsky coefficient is 1.121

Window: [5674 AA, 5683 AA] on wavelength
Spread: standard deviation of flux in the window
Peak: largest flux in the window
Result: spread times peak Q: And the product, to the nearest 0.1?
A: 1.2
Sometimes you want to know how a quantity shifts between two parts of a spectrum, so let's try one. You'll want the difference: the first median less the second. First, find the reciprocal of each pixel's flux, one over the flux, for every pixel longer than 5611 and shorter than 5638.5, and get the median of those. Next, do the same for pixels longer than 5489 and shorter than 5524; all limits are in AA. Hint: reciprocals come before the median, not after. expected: -0.0019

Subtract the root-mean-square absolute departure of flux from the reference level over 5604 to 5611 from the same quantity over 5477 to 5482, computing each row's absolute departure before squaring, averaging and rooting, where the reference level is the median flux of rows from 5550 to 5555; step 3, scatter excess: 0.26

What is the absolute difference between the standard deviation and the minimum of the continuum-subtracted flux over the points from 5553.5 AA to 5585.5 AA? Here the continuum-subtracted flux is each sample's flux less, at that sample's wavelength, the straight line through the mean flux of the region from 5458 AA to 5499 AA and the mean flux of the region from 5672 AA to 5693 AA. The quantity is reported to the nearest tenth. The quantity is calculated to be 1.3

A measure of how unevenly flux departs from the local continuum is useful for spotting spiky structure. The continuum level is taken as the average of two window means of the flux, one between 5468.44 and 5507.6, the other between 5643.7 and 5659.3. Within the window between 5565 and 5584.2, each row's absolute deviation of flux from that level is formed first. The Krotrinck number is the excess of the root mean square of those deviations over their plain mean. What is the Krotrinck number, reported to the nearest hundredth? 0.11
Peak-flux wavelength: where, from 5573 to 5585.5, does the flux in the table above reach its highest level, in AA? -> 5581.02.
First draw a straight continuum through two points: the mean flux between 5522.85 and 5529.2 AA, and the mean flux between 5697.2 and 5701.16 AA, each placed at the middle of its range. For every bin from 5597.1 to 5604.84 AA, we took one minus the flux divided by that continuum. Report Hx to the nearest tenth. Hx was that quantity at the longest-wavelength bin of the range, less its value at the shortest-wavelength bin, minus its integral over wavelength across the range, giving -0.3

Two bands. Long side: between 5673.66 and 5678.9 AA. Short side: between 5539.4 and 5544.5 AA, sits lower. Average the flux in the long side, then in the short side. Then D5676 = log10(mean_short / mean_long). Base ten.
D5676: -0.01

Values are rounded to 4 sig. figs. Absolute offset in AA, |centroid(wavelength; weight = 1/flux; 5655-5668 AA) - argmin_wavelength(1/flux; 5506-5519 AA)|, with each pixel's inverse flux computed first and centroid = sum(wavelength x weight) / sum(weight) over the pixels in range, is 143.5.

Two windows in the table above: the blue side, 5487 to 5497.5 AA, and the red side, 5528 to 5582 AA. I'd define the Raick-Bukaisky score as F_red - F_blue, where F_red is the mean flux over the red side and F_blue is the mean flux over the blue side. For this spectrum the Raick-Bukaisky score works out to -0.15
